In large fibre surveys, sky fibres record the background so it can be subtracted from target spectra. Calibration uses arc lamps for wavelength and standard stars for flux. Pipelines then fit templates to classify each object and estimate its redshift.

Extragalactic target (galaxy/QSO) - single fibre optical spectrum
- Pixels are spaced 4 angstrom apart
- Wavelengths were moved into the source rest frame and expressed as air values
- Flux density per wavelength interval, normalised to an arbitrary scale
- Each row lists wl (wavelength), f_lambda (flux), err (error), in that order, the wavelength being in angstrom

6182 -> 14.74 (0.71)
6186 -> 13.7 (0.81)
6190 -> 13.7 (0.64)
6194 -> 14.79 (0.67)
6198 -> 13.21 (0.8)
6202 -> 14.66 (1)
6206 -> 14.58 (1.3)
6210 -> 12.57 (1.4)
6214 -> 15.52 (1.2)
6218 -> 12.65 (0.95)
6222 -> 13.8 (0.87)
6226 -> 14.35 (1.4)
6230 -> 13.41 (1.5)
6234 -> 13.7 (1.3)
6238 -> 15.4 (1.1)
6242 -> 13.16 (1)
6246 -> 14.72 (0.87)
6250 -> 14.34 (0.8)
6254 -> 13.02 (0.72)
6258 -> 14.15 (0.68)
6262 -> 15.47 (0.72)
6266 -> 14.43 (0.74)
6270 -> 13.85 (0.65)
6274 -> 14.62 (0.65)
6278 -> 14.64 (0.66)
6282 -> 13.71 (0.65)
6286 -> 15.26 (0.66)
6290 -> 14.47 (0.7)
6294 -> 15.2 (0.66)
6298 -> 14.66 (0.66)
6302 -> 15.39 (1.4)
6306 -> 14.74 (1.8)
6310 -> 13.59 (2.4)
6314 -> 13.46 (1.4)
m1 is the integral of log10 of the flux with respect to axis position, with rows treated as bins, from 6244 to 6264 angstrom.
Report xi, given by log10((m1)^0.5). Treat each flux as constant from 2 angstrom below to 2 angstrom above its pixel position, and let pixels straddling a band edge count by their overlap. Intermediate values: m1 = 23.1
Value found 0.682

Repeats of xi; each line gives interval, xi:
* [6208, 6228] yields 0.679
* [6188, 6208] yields 0.681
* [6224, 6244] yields 0.680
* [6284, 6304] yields 0.686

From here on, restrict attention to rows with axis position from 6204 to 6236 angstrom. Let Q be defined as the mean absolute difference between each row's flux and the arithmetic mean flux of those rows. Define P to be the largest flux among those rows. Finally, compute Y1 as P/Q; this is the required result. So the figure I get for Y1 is 21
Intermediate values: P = 15.52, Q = 0.75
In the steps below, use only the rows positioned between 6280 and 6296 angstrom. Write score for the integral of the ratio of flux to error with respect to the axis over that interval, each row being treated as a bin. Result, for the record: 352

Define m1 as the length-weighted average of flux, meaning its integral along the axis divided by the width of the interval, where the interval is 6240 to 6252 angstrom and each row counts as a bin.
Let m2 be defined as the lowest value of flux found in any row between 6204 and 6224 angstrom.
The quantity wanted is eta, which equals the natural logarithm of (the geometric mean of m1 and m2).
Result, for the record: 2.59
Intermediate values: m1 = 14.1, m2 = 12.57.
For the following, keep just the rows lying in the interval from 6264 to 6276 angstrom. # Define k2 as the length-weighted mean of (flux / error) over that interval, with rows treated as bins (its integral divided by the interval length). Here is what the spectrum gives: 21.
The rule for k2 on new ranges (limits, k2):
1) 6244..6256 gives 18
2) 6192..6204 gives 18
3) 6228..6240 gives 11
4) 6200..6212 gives 12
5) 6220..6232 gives 12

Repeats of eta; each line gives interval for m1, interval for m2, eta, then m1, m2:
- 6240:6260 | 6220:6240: 2.61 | 13.9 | 13.41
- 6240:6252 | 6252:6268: 2.61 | 14.1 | 13.02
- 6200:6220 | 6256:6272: 2.63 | 14.0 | 13.85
